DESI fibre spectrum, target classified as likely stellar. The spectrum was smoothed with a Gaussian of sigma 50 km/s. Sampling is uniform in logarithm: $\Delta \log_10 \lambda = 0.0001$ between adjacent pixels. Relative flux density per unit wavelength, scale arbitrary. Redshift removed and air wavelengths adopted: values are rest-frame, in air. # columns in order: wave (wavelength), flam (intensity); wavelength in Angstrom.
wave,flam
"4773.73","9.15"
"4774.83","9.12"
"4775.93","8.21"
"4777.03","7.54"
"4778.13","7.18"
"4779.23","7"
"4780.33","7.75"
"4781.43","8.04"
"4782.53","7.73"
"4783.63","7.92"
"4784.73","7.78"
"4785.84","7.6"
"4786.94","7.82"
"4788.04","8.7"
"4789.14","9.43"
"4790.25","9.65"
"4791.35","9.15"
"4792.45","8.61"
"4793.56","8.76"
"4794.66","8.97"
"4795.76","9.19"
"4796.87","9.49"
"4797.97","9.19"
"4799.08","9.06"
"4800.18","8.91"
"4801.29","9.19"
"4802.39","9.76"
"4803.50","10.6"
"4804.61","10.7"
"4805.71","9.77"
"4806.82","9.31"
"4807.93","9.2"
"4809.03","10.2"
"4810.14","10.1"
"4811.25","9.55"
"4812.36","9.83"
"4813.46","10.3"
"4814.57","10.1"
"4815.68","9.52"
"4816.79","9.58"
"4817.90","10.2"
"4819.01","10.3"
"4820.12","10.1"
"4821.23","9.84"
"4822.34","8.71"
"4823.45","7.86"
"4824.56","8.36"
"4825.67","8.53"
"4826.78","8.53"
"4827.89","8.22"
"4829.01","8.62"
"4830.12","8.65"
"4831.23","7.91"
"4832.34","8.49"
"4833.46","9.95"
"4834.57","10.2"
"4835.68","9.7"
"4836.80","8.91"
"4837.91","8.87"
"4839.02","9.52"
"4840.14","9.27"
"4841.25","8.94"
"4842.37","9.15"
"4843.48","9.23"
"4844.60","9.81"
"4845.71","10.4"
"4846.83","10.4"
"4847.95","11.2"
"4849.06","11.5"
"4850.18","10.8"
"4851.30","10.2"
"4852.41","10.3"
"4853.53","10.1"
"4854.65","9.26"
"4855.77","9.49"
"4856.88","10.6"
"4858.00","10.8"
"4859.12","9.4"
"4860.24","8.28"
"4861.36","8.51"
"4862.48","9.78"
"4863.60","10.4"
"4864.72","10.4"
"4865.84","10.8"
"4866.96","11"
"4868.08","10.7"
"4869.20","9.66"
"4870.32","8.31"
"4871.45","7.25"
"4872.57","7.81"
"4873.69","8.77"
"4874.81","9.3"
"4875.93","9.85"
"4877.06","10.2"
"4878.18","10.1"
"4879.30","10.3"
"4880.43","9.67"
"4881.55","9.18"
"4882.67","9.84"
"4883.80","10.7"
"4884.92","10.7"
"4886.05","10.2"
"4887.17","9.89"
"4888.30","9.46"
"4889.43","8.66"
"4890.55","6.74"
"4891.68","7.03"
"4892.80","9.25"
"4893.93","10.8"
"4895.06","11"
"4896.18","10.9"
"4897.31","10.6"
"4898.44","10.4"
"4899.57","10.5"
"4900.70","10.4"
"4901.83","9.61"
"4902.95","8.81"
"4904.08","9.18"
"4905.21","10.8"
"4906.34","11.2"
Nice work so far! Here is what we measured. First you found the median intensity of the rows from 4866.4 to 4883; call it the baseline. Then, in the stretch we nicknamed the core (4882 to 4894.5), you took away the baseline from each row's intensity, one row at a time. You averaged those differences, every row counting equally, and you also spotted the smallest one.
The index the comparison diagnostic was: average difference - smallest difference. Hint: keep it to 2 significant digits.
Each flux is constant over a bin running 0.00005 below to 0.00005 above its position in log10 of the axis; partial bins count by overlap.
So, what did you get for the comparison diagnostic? 2.6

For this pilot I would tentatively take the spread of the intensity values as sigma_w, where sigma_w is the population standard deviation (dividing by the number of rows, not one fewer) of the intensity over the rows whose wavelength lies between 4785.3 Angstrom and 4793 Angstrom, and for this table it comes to 0.7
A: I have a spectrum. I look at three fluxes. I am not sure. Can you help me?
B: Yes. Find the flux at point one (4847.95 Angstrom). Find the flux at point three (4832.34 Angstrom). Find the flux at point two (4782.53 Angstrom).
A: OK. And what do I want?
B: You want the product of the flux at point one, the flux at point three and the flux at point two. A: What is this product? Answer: 735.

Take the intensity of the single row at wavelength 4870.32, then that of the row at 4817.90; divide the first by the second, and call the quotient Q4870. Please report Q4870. 0.81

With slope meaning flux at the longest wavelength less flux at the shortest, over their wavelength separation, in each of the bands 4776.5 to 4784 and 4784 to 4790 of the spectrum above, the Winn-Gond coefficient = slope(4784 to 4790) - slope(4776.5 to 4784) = 0.32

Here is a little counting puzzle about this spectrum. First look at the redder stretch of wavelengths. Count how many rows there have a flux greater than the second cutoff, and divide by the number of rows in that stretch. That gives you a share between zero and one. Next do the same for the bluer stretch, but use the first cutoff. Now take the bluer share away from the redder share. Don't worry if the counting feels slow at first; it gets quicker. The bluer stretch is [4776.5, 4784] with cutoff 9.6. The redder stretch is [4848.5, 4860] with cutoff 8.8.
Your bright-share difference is 1.0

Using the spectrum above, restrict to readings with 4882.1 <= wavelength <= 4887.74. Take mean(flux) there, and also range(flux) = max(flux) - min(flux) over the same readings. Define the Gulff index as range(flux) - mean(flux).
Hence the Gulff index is -9.4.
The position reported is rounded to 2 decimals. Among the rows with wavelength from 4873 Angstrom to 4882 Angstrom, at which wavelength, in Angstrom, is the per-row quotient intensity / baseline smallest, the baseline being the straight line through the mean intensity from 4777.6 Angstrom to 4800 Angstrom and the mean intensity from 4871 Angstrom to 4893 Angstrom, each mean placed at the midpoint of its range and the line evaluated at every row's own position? 4873.69 Angstrom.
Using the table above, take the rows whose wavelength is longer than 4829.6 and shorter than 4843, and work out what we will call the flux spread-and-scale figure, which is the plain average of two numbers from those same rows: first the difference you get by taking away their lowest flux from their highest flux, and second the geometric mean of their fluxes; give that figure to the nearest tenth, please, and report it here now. 5.7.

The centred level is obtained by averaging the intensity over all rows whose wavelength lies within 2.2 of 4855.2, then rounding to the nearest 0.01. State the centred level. 9.86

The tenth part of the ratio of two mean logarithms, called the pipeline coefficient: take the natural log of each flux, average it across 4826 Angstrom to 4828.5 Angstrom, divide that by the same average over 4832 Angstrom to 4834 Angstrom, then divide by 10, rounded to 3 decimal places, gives 0.096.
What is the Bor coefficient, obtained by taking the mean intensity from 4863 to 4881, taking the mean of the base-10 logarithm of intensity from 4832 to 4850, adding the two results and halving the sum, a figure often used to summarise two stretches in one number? 5.32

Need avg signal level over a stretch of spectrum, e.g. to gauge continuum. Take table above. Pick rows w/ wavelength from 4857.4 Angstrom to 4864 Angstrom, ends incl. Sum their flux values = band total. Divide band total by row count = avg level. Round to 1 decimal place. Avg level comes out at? 9.5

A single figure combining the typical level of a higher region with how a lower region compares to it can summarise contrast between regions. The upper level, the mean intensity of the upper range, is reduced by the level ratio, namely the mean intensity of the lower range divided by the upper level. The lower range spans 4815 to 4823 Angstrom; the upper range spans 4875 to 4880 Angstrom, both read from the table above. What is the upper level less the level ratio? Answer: 9.1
